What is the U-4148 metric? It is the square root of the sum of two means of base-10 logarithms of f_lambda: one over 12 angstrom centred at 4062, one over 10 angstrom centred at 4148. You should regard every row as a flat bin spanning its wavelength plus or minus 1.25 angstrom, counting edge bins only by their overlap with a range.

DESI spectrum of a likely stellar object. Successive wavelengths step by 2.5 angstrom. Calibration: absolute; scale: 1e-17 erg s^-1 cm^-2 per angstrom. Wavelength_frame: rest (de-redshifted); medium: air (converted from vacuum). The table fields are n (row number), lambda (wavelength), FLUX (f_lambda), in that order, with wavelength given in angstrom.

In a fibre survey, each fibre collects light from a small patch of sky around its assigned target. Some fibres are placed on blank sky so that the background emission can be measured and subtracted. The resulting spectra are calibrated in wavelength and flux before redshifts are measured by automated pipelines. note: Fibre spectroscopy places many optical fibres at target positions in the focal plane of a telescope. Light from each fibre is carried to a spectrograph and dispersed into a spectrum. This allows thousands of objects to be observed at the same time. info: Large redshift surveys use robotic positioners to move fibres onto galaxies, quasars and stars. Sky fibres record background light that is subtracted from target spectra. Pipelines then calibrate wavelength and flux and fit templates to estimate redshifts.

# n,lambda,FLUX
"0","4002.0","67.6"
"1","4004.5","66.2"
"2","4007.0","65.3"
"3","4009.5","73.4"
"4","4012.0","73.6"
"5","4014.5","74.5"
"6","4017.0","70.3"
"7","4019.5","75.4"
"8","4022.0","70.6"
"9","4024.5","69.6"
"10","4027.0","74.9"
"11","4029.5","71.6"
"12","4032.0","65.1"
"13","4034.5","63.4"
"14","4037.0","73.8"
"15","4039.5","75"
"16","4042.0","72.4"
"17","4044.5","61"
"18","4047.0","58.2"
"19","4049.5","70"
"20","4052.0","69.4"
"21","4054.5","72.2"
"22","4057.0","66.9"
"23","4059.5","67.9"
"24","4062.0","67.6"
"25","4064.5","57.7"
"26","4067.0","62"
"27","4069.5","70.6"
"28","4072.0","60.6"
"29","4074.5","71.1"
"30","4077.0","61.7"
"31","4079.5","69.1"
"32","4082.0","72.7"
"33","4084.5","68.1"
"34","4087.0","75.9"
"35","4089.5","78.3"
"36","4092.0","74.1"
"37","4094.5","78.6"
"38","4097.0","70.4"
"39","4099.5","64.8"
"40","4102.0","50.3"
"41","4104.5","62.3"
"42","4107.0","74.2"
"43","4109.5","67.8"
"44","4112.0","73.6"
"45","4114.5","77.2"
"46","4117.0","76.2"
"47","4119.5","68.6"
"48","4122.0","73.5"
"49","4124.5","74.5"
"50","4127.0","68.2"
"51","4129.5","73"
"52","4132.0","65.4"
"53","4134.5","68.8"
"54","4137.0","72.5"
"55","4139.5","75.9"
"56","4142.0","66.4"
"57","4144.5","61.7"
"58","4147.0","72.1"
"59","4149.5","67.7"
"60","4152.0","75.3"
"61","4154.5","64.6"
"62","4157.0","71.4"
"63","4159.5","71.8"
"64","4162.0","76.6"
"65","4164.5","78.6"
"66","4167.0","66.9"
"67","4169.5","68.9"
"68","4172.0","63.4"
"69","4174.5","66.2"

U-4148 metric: 1.91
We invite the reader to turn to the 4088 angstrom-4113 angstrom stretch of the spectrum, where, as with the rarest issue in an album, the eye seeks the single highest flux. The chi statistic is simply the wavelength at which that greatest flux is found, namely 4094.5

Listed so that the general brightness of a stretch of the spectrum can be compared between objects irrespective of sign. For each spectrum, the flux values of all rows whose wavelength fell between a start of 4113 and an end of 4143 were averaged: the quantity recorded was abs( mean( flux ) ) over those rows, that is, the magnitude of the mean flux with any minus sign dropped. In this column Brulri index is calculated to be 71.7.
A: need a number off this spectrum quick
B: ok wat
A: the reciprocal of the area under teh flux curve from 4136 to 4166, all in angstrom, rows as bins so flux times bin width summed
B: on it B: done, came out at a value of 0.0005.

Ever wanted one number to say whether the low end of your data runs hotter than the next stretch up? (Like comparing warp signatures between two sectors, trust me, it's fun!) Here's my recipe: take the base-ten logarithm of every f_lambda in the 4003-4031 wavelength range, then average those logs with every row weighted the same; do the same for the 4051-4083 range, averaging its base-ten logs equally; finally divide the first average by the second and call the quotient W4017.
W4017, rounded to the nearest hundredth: 1.02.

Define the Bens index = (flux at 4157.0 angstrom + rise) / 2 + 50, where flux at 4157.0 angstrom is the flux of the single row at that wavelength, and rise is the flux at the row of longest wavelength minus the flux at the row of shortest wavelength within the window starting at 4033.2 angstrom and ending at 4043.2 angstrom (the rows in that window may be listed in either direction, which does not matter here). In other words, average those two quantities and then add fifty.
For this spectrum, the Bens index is 90.2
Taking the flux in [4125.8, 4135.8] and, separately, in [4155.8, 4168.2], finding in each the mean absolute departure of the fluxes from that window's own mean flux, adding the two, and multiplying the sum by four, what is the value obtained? 23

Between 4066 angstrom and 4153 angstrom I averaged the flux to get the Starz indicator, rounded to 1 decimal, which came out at 69.8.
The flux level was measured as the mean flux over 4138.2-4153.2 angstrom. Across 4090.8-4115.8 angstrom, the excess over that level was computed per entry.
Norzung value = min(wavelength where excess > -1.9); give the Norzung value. 4092.0 angstrom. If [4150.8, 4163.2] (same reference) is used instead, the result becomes 4152.0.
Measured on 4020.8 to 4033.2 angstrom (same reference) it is 4022.0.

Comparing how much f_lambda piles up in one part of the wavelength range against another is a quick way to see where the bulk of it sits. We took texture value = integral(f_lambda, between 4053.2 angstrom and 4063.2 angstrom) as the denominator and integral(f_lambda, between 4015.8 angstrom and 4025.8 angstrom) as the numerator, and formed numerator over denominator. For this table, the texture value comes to 1.04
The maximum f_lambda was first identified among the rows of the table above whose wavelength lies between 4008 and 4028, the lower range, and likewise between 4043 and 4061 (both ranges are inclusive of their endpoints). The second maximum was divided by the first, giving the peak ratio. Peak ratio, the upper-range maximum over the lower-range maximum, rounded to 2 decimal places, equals 0.96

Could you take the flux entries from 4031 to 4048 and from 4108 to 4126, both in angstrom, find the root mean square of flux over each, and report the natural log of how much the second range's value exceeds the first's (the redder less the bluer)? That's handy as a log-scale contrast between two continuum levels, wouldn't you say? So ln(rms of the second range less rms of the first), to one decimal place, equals 1.8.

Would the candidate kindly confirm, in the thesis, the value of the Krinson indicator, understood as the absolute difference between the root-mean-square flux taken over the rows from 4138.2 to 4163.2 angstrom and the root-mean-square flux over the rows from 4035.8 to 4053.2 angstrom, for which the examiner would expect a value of 1.7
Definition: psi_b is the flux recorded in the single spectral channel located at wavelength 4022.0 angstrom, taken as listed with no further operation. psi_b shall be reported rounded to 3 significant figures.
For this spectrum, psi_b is 70.6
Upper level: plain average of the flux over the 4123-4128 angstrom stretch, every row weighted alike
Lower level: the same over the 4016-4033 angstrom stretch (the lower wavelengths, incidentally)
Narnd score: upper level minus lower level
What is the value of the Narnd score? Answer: 0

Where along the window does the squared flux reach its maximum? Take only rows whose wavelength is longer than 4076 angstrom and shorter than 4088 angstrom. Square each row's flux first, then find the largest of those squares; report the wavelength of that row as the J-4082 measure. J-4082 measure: 4087.0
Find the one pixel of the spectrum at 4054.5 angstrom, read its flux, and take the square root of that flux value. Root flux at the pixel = 8.5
